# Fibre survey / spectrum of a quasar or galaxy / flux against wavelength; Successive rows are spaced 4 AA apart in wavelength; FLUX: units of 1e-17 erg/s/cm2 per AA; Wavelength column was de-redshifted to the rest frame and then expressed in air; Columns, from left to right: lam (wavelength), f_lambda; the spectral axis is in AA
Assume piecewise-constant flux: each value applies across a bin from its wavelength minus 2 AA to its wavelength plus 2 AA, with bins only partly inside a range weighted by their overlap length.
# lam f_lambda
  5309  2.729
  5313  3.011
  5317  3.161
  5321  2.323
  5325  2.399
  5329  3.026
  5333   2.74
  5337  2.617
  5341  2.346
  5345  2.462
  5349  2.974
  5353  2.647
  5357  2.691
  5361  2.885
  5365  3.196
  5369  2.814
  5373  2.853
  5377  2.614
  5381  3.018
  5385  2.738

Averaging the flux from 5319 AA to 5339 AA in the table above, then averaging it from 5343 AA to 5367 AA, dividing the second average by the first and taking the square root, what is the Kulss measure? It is 1.04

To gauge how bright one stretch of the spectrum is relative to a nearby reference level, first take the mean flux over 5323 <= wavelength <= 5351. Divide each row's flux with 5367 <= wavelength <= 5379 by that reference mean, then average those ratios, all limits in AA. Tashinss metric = 1.04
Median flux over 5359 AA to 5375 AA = 2.87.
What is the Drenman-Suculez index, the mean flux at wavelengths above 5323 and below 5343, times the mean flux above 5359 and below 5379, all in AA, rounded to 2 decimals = 7.54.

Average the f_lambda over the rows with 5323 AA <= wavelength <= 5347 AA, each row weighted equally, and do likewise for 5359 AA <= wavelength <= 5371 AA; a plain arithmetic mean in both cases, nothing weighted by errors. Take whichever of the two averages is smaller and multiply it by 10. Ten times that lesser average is 26.0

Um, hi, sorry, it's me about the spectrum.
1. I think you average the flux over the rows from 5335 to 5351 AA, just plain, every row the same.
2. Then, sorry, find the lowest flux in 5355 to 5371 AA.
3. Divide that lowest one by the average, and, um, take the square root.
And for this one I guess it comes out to 1.02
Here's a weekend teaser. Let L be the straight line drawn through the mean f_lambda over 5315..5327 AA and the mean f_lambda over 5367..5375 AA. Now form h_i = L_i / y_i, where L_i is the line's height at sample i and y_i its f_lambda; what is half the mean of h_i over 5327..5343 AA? 0.505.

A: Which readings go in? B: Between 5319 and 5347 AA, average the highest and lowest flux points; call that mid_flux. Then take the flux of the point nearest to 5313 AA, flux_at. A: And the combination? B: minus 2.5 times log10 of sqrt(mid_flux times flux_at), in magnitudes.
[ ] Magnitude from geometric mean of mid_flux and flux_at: -1.132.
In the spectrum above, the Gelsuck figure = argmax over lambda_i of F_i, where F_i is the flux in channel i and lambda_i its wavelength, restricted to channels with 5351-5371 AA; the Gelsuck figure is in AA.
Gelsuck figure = 5365 AA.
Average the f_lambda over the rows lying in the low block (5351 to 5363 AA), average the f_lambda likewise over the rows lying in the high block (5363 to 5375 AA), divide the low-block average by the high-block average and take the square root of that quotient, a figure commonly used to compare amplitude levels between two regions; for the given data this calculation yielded 0.96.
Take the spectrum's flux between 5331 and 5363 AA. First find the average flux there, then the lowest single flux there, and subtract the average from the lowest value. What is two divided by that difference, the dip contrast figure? -6.2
